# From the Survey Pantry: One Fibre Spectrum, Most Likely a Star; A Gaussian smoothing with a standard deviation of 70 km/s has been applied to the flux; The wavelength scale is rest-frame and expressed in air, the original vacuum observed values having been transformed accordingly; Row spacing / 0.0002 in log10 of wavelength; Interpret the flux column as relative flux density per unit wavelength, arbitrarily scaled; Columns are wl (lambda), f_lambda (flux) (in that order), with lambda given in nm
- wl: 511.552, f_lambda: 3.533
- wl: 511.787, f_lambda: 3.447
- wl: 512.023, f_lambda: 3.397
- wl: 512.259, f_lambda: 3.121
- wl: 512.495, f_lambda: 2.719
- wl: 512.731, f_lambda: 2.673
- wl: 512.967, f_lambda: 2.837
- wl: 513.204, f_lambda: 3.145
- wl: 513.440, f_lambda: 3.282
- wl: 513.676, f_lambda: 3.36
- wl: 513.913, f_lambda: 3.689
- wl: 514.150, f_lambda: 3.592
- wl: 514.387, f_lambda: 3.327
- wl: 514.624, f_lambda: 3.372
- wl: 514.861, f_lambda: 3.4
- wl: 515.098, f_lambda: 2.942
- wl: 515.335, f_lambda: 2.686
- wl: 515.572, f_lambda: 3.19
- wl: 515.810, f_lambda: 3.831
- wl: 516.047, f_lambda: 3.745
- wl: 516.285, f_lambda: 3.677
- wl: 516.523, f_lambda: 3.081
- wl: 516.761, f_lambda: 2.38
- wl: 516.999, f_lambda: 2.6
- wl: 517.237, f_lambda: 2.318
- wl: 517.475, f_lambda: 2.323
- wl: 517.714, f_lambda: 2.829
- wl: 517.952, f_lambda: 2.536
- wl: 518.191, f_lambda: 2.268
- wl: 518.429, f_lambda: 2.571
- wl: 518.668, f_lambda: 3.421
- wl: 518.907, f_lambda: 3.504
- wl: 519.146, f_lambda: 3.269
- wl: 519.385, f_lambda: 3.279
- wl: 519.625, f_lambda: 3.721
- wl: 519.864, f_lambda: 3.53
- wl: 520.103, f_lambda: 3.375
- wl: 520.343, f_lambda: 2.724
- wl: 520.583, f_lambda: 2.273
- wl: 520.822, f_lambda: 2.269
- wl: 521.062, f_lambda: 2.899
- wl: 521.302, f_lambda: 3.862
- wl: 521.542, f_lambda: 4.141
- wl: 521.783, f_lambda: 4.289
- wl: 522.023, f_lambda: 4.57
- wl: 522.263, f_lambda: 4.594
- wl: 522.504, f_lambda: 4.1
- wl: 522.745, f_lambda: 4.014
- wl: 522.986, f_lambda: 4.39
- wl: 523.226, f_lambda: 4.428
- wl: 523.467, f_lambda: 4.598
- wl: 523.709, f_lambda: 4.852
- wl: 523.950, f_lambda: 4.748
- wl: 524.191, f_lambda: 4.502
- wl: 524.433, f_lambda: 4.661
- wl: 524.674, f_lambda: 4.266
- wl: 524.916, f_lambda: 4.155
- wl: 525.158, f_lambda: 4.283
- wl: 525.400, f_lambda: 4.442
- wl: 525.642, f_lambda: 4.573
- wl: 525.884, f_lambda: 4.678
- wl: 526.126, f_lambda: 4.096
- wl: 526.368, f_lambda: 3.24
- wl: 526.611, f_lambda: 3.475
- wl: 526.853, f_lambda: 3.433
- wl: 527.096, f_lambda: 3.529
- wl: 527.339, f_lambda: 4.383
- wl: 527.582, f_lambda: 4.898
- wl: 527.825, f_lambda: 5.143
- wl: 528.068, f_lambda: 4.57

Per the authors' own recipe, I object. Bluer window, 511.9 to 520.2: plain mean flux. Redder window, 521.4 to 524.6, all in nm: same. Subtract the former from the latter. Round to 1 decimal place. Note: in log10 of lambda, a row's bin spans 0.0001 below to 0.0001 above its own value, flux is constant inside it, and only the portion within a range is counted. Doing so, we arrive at 1.3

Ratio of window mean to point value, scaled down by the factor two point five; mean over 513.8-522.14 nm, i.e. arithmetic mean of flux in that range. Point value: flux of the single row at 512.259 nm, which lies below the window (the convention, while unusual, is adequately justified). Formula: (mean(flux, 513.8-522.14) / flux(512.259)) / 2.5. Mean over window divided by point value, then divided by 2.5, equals 0.41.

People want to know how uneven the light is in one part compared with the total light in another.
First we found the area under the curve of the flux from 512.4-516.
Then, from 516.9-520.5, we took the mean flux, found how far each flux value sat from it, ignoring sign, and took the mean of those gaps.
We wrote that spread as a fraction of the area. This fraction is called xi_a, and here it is 0.040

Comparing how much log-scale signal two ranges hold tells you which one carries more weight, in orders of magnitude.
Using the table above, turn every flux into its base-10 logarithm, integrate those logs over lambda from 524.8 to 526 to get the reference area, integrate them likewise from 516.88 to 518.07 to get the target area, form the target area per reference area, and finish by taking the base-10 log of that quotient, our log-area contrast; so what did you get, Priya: -0.21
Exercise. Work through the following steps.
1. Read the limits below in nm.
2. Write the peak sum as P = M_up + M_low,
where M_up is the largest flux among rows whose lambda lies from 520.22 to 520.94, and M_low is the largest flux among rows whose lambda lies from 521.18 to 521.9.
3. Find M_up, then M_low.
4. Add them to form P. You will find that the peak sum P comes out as 7.0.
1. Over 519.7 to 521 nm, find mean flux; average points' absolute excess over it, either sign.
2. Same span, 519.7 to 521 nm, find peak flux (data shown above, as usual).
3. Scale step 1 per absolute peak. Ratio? 0.14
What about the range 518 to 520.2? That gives 0.10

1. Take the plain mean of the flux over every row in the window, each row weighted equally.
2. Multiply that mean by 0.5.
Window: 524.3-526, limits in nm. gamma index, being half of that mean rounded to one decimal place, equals 2.2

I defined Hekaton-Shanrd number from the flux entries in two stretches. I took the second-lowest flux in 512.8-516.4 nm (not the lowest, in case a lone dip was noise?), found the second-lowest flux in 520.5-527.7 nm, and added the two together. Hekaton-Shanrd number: 5.1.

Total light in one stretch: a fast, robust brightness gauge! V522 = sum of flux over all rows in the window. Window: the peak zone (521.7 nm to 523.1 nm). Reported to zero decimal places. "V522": 26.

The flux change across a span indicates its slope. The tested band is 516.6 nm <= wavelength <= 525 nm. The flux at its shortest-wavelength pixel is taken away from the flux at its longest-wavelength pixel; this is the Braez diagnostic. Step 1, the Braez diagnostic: 1.8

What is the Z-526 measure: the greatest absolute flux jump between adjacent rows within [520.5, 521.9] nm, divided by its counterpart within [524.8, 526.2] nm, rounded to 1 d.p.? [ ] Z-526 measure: 1.7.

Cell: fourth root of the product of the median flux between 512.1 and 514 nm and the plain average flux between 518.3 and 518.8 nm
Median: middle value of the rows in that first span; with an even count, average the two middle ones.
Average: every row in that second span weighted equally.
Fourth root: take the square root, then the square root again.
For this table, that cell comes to 1.75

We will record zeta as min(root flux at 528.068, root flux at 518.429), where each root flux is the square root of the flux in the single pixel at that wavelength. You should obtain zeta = 1.60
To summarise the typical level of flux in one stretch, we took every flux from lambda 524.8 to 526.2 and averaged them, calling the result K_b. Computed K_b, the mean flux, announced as 4.4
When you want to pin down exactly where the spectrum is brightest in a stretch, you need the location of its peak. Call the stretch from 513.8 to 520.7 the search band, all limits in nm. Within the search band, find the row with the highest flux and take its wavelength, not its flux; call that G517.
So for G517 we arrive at 515.810 nm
